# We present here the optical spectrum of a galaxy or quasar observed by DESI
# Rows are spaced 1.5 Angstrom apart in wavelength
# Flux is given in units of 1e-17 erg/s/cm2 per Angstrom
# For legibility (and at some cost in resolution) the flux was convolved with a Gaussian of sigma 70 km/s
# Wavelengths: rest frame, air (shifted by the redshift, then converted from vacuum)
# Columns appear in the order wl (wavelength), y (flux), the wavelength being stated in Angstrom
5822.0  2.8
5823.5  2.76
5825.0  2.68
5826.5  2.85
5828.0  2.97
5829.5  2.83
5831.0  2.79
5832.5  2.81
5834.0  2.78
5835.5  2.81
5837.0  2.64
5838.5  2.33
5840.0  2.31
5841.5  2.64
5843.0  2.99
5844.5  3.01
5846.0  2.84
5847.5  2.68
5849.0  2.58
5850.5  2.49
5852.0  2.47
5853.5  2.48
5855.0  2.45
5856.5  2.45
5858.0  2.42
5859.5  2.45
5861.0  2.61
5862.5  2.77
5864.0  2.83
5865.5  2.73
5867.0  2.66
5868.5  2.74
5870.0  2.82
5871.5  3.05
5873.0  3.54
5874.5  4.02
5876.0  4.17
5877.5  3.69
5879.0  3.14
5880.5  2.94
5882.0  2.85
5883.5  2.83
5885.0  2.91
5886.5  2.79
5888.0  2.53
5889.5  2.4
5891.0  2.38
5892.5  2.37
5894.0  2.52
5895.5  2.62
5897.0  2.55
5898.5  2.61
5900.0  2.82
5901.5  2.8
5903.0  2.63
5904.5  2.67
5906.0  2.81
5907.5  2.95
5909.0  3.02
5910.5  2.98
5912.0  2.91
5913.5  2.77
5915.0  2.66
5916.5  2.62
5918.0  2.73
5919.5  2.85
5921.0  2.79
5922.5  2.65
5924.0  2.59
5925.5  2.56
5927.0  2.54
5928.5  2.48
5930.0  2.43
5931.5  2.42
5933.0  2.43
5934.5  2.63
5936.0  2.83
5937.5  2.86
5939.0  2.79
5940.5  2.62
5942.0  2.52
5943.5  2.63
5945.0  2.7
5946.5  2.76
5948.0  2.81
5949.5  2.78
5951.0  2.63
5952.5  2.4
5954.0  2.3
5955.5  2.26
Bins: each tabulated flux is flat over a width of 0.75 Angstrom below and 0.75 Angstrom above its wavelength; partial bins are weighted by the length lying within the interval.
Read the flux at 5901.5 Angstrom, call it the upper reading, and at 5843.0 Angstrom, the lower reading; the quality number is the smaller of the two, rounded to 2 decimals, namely 2.80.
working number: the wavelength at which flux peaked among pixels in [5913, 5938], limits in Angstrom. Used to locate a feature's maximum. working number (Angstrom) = 5937.5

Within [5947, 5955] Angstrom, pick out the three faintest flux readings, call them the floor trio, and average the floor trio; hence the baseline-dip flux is 2.44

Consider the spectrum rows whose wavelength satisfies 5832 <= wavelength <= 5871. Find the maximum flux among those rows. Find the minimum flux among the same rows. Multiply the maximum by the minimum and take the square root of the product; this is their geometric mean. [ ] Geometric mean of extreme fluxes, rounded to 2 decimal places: 2.64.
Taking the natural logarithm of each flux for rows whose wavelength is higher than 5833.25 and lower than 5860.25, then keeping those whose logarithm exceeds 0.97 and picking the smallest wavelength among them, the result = 5834.0 Angstrom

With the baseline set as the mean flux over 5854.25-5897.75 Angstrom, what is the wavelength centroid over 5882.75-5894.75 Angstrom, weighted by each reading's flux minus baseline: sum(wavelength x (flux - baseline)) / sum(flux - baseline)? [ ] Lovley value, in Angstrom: 5891.1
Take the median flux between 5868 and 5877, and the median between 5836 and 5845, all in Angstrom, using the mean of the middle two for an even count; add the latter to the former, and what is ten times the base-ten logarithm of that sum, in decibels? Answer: 7.73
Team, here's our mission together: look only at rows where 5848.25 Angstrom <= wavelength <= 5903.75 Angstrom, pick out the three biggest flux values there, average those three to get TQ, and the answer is 3.96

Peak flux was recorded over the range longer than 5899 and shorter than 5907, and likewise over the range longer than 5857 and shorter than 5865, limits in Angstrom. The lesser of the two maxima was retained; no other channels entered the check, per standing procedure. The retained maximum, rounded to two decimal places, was 2.82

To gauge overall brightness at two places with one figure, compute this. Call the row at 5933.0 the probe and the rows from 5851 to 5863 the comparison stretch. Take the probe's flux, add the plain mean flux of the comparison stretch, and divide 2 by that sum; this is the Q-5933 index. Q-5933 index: 0.405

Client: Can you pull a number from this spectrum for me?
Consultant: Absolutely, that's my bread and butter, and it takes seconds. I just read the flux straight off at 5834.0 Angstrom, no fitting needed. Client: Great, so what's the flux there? 2.78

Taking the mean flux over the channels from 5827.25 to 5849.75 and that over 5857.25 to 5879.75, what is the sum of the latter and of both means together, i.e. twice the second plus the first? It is 8.8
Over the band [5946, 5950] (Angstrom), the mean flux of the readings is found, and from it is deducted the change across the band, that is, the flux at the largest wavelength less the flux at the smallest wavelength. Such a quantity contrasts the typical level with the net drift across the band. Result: 2.8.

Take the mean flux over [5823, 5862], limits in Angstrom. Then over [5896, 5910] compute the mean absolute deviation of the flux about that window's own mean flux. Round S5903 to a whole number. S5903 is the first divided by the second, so 20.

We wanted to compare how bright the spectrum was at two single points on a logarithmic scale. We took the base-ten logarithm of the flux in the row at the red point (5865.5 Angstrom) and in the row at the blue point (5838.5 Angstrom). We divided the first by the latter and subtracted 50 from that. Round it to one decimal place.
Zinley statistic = -48.8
